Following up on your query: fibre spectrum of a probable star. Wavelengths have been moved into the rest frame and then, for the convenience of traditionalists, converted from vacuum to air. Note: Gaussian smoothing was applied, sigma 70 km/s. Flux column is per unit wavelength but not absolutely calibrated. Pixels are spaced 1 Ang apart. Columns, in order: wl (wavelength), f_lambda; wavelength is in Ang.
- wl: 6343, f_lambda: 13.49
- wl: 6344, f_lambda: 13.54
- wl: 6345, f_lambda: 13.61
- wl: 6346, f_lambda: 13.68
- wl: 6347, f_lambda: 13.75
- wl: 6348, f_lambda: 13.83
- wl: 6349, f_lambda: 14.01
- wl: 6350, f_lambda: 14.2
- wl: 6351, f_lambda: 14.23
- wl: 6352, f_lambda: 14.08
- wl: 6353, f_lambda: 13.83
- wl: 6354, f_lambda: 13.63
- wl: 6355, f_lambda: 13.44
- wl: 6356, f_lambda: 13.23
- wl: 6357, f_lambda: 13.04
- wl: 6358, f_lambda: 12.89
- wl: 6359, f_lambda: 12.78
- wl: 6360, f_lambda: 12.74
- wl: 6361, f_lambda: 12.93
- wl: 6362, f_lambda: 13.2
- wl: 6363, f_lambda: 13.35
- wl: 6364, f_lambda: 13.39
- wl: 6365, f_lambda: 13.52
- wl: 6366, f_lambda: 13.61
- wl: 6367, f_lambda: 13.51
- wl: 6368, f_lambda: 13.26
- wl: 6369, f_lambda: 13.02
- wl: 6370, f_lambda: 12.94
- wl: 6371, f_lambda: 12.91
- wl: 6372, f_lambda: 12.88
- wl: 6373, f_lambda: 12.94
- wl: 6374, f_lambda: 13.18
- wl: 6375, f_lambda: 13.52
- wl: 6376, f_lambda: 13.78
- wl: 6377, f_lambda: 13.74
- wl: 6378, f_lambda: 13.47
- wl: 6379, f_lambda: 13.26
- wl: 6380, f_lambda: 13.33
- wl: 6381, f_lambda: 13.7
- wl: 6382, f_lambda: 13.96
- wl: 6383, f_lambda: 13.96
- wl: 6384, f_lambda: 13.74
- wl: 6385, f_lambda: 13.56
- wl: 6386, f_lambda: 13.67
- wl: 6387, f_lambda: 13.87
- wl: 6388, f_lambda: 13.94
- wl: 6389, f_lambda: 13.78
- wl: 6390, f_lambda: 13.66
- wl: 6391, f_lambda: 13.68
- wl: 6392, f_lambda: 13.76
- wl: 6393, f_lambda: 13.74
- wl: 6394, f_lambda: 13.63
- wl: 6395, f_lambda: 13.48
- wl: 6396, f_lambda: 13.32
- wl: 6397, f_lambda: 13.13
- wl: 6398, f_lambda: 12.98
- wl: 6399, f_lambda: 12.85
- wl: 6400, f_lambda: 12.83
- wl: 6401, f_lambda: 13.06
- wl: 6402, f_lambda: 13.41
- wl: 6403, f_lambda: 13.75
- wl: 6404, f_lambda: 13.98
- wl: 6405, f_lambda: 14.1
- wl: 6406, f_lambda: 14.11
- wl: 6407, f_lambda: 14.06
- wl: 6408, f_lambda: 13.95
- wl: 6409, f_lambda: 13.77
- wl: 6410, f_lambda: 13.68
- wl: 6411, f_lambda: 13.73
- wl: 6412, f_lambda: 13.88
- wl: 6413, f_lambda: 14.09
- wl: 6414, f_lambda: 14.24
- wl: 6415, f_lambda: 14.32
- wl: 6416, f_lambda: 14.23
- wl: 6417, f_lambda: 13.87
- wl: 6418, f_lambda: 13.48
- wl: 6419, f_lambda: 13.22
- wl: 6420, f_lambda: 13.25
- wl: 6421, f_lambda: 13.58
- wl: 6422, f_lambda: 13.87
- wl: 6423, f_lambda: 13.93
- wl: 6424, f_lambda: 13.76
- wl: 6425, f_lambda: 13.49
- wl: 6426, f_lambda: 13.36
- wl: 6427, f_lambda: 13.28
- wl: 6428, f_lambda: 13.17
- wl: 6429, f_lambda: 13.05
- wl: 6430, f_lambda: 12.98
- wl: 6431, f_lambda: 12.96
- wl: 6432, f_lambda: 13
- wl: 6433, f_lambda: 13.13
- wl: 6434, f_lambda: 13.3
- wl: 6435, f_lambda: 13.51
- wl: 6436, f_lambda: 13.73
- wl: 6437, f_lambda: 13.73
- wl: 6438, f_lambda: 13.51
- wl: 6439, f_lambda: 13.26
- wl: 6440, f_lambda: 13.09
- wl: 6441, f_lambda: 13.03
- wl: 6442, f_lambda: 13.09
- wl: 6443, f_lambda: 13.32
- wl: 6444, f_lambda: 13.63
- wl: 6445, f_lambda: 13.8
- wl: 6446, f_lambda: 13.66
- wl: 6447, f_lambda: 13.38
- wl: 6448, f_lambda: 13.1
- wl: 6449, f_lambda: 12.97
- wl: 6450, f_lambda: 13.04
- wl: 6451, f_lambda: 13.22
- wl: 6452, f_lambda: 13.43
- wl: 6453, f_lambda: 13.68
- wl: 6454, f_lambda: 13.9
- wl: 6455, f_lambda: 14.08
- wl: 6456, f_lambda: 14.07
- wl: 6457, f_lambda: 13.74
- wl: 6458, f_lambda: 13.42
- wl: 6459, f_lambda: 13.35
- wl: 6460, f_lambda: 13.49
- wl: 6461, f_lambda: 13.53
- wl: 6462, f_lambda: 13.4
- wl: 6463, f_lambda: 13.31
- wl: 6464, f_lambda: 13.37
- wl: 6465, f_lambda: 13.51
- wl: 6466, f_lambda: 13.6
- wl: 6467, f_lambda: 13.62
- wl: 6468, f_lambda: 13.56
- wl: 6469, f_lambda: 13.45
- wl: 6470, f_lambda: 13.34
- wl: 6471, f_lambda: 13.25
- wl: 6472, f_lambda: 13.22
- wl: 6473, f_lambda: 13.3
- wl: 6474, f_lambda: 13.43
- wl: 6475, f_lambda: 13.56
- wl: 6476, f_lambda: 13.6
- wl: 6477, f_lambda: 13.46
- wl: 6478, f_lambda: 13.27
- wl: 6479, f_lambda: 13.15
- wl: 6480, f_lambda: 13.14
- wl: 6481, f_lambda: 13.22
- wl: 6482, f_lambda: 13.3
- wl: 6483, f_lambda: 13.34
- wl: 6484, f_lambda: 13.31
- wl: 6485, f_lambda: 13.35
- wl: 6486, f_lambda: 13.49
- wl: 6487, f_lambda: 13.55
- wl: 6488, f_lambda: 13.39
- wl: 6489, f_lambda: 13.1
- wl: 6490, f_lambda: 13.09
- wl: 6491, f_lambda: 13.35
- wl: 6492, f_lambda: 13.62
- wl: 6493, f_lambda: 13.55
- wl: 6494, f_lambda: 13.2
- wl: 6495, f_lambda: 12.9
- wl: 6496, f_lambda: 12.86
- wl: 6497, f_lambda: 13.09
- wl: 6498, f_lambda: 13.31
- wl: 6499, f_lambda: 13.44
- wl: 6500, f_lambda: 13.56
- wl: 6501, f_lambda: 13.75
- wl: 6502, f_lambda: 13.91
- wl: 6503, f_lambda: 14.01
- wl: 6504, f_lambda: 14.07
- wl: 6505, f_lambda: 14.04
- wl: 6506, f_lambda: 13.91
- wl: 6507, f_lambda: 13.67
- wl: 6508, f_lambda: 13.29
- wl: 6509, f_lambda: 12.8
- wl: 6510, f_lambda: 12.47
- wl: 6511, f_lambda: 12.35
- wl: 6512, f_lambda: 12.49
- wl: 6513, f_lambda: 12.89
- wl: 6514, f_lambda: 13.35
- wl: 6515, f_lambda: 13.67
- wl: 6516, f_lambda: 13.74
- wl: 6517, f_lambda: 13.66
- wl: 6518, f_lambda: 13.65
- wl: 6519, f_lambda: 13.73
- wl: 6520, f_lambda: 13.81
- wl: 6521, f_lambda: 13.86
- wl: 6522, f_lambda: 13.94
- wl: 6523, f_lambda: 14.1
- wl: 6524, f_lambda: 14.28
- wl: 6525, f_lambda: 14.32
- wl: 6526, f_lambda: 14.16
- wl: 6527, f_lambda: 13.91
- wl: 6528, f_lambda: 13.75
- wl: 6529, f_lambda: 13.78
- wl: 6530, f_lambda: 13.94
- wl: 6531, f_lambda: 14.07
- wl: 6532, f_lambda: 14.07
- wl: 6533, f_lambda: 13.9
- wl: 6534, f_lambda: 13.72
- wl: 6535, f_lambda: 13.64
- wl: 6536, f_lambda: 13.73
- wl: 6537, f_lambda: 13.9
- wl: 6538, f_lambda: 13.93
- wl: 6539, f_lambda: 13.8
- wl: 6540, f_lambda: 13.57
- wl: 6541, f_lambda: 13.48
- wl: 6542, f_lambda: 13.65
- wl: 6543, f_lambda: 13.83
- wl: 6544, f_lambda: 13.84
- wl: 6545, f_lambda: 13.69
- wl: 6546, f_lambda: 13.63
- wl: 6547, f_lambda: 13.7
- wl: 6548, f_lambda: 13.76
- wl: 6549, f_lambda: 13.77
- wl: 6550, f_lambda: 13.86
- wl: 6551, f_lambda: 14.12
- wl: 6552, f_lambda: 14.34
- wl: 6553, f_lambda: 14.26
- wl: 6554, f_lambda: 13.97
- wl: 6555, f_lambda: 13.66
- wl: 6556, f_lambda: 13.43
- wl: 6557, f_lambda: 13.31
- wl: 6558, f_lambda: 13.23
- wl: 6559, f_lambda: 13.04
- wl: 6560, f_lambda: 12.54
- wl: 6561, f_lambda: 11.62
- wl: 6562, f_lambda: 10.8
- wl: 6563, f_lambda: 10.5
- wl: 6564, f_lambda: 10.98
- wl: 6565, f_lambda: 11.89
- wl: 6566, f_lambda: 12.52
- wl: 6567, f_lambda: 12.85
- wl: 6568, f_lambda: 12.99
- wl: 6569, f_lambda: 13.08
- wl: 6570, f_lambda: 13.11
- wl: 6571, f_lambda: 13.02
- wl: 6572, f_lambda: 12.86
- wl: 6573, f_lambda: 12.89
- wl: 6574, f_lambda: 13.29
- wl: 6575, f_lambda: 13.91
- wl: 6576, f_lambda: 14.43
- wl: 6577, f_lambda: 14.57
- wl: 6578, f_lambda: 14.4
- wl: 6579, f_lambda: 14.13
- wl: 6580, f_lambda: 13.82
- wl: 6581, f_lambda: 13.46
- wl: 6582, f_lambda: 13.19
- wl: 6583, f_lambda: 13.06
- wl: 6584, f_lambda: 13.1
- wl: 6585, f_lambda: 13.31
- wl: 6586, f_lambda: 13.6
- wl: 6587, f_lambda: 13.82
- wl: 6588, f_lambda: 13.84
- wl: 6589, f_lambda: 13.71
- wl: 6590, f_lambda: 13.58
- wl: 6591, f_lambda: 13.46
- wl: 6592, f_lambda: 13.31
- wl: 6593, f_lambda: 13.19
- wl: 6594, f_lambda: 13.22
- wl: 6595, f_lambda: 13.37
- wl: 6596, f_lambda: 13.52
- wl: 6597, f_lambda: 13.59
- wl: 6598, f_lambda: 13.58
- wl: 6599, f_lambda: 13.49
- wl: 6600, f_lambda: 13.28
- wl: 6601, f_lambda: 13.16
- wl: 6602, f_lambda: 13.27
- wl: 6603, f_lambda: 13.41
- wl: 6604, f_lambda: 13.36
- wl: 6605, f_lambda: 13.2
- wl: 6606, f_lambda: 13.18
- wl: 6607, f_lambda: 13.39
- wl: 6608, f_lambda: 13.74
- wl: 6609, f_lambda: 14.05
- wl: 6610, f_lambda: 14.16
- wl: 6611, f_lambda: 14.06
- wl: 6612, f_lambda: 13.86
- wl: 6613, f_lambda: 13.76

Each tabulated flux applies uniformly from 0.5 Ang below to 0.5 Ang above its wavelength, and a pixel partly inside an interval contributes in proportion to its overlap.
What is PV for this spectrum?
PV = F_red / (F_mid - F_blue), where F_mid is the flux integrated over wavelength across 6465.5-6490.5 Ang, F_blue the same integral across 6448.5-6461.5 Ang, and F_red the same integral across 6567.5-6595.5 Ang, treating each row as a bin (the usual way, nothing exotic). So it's 2.4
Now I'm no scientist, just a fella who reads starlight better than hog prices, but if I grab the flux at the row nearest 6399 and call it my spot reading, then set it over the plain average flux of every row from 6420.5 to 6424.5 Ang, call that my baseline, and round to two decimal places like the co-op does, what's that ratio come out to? 0.93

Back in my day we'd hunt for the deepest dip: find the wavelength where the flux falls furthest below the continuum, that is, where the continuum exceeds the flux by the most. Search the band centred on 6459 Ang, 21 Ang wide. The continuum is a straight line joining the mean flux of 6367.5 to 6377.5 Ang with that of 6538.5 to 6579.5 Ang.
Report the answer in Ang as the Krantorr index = 6449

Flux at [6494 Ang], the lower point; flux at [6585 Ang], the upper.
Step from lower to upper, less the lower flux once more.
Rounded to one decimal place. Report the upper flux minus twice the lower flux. -13.1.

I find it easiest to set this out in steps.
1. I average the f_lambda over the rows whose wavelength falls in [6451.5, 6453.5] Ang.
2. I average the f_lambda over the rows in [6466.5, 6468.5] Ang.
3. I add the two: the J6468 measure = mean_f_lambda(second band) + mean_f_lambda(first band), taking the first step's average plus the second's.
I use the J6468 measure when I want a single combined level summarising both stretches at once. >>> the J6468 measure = 27.1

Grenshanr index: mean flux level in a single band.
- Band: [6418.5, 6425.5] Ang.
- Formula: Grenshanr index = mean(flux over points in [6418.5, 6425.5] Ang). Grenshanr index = 13.6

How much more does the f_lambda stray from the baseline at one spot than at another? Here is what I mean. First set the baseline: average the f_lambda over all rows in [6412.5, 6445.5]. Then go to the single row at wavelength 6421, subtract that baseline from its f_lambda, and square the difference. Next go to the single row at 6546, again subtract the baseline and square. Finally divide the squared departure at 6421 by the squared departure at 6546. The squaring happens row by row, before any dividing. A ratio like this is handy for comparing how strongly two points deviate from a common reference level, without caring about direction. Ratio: 0.40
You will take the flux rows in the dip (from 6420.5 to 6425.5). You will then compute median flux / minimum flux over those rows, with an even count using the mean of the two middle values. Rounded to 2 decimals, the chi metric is 1.02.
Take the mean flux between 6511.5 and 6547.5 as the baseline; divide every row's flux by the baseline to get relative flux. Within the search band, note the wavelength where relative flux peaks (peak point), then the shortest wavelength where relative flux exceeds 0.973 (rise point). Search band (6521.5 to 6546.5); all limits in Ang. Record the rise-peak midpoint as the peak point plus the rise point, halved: 6523.5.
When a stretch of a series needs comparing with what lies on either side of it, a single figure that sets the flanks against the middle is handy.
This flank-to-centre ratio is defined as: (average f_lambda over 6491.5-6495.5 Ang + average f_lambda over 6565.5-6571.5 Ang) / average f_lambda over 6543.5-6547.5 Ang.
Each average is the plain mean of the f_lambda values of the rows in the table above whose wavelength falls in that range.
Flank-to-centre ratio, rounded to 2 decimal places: 1.91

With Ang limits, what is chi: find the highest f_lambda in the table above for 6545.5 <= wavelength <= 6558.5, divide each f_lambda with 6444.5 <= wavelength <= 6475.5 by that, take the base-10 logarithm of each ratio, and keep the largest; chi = -0.0079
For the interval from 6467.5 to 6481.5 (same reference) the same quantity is -0.0230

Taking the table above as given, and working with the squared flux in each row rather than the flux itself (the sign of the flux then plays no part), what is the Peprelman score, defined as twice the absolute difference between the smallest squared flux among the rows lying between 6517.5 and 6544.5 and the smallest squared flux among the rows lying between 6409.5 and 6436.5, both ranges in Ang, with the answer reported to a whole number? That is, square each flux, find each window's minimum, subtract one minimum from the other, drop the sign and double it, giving 27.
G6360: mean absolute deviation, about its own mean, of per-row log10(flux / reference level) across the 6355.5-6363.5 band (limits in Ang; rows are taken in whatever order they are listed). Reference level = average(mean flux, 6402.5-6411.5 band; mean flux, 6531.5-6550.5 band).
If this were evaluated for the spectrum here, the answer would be 0.006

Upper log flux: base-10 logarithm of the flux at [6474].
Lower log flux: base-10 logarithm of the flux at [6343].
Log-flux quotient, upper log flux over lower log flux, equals 0.998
